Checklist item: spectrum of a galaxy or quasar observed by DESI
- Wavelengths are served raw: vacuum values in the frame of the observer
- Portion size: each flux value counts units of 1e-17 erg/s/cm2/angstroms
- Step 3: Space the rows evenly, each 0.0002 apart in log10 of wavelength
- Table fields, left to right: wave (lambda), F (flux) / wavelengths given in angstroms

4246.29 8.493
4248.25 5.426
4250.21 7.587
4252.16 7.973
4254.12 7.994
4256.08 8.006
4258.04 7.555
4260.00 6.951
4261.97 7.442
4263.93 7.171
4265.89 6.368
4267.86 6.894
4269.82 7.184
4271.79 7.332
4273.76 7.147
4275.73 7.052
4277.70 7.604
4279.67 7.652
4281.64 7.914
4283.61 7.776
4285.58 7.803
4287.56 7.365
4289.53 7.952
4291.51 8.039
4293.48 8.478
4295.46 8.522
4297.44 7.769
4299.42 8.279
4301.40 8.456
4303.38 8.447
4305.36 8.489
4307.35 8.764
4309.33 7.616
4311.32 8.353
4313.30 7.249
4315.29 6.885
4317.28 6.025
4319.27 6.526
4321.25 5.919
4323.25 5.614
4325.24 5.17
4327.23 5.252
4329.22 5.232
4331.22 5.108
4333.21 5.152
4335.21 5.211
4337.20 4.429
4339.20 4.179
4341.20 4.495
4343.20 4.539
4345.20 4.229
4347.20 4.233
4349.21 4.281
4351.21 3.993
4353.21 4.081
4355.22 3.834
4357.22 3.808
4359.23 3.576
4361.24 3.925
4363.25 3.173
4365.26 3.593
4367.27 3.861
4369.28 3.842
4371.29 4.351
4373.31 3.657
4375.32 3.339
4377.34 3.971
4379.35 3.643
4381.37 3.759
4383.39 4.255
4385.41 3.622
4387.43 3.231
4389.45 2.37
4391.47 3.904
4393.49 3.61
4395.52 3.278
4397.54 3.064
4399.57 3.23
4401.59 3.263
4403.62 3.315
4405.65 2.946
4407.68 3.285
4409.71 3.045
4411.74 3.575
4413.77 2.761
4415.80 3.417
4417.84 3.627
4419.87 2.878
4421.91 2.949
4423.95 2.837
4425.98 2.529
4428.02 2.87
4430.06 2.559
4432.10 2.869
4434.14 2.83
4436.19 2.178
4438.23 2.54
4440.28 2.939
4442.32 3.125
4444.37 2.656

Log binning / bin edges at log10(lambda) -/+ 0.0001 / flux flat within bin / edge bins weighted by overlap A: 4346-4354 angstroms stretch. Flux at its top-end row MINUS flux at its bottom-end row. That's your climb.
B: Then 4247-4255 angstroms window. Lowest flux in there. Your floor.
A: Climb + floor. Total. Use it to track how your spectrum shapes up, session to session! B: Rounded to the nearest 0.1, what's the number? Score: 5.3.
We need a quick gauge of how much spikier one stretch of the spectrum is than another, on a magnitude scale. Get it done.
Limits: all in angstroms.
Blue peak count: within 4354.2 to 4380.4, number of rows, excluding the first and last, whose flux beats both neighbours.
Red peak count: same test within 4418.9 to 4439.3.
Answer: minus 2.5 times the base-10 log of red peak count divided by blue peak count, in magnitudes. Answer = 0.3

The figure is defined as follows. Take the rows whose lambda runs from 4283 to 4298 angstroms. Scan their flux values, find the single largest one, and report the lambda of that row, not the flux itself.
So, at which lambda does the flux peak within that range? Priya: 4295.46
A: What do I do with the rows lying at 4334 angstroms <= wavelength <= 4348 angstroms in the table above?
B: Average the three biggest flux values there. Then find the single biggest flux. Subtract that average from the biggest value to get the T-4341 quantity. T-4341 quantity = 0.46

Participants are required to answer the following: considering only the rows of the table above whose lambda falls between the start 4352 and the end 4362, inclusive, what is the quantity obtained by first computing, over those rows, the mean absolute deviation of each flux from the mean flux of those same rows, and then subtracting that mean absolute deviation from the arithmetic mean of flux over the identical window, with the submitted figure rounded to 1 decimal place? 3.7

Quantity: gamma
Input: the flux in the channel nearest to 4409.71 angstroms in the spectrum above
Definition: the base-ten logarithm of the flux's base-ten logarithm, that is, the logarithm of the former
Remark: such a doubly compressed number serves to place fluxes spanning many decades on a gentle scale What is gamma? -0.32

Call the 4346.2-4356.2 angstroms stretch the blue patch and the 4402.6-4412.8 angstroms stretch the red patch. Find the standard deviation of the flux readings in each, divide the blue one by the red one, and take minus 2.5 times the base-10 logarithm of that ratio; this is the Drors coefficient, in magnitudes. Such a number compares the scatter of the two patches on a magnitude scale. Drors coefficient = 0.3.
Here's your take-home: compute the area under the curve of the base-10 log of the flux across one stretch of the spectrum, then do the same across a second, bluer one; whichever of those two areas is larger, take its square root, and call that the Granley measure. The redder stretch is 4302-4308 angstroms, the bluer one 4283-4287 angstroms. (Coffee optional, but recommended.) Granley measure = 2.36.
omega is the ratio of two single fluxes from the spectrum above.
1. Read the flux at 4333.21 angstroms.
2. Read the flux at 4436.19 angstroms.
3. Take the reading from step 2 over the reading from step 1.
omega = 0.42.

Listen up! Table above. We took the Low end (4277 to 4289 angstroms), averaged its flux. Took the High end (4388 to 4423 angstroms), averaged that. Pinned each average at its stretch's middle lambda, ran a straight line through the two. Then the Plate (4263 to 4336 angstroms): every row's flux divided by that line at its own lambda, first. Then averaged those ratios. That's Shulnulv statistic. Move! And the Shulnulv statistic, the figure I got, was 1.0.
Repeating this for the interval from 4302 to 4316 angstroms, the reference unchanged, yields 1.2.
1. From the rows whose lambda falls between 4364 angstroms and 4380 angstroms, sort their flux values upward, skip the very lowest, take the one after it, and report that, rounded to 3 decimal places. 3.593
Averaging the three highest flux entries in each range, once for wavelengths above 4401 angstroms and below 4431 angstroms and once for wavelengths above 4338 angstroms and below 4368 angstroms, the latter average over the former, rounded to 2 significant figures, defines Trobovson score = 1.3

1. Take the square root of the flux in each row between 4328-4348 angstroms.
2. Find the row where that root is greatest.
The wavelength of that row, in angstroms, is 4329.22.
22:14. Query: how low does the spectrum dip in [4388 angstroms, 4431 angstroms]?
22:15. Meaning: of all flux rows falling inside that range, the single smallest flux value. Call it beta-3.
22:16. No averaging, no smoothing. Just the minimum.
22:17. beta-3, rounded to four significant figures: 2.370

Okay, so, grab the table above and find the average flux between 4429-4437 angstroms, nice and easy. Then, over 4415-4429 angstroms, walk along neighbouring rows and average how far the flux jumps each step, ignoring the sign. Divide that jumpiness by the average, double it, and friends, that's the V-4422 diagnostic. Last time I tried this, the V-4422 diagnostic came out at 0.23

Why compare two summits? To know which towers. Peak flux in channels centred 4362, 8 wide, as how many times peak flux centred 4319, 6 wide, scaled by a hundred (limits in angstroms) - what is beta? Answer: 60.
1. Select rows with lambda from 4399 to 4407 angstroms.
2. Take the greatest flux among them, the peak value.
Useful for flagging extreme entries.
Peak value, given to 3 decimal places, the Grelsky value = 3.315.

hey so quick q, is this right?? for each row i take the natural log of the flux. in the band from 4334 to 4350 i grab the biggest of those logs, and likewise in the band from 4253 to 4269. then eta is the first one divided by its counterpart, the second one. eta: 0.79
